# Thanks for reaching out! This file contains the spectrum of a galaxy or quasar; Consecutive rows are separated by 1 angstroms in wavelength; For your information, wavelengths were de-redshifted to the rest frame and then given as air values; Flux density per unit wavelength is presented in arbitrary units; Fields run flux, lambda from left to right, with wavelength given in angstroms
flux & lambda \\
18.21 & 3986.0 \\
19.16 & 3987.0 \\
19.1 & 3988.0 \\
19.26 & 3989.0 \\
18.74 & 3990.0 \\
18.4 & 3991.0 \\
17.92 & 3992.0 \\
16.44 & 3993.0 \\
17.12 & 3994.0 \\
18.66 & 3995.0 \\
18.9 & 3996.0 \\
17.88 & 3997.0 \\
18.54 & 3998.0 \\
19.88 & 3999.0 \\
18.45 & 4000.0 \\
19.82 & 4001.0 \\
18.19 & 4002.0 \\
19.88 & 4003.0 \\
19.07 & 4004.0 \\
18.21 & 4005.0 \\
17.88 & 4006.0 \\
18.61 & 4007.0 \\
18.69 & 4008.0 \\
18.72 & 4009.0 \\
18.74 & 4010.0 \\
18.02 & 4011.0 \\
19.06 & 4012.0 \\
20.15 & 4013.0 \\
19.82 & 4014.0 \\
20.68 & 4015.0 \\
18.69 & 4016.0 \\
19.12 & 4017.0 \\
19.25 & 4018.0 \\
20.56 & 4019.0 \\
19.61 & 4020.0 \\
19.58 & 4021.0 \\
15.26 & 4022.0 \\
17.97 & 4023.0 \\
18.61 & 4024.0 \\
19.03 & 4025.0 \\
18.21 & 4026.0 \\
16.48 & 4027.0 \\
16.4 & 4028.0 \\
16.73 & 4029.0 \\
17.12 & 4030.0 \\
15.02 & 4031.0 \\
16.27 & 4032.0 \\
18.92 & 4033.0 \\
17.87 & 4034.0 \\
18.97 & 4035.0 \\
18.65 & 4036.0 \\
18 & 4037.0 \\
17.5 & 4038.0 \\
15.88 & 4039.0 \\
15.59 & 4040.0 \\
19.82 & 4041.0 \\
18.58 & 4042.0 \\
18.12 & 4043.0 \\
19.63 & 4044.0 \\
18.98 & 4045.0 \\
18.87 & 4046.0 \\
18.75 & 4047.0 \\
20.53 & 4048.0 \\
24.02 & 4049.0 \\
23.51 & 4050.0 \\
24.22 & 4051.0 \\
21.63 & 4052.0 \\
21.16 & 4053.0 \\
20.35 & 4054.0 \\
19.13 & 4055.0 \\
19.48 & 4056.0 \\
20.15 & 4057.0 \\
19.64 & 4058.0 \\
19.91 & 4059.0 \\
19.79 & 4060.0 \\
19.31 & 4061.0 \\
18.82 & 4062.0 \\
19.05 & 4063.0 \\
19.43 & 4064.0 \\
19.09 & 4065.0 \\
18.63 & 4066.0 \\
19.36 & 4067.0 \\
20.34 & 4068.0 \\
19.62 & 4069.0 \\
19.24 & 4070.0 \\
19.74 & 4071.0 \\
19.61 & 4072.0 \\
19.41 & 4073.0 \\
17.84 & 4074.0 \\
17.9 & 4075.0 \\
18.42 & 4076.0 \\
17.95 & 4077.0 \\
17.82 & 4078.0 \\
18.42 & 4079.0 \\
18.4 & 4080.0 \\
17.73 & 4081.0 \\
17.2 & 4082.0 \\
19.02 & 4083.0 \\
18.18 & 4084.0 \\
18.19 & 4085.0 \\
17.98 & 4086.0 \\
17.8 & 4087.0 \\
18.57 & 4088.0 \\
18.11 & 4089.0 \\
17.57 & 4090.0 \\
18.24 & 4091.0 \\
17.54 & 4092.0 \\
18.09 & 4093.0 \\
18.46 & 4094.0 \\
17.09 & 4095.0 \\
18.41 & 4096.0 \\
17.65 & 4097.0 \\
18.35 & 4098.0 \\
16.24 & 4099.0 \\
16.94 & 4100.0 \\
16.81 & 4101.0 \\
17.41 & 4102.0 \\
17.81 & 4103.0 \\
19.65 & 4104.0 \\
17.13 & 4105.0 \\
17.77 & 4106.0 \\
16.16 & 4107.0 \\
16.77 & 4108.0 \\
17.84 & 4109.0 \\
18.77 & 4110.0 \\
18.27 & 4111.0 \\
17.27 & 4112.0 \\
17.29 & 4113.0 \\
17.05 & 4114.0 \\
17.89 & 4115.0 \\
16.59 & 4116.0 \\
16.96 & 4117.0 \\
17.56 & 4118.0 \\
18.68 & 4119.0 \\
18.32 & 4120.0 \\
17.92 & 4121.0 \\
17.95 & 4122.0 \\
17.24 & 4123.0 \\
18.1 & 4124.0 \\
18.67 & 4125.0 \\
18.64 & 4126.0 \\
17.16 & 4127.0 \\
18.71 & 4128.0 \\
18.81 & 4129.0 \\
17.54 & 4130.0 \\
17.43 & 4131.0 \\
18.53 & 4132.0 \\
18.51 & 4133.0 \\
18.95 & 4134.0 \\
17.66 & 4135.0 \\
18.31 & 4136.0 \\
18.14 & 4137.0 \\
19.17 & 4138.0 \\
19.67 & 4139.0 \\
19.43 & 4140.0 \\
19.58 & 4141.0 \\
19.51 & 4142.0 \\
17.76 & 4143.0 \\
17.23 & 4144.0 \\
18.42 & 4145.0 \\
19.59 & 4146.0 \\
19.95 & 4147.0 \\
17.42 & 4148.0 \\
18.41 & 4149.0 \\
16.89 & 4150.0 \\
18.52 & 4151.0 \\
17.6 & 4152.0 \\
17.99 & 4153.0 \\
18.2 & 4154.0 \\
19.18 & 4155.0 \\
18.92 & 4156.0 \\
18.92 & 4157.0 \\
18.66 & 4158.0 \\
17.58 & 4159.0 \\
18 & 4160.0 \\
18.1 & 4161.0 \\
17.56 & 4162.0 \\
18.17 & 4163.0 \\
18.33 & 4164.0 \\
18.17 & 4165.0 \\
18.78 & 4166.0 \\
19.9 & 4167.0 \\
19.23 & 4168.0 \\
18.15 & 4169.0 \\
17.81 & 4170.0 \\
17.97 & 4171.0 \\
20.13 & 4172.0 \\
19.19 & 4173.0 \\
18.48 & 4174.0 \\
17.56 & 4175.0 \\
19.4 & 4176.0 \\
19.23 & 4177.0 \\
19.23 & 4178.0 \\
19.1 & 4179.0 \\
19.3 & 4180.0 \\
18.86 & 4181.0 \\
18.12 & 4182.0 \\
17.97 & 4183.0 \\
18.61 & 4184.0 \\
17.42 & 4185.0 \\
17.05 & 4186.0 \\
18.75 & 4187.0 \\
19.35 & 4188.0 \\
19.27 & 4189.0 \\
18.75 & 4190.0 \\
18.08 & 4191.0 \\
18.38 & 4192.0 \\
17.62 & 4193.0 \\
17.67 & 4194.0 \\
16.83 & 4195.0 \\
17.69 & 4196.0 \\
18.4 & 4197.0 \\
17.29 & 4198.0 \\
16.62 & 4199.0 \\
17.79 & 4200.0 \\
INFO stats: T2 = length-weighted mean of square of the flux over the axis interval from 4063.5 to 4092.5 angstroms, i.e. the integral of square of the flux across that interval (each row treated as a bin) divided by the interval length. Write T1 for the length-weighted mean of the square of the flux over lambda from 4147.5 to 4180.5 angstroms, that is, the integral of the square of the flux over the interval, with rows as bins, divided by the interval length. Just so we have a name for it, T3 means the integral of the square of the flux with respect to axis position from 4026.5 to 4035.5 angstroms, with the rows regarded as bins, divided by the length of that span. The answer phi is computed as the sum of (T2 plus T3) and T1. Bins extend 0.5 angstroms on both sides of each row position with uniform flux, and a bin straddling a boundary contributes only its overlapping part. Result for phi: 980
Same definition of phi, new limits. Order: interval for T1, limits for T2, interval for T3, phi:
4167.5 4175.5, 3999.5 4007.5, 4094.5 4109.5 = 1004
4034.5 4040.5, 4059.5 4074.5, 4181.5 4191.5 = 1015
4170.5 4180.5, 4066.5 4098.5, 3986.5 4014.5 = 1048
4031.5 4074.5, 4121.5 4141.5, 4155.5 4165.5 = 1051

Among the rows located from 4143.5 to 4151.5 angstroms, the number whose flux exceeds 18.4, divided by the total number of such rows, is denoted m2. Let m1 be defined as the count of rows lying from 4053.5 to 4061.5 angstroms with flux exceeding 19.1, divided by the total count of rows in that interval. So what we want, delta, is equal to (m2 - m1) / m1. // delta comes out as -0.4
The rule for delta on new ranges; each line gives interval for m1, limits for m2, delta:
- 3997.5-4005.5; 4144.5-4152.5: 0.7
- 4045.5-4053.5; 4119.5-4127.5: -0.7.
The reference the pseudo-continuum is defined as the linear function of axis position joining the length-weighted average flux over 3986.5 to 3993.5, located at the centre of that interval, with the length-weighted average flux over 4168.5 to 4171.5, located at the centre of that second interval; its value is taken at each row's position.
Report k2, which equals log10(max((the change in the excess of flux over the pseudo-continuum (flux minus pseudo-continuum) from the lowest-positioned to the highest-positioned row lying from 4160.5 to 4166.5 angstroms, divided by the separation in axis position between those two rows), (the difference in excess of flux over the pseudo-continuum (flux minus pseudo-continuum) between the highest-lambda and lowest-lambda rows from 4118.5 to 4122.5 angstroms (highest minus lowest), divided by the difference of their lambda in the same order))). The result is -0.86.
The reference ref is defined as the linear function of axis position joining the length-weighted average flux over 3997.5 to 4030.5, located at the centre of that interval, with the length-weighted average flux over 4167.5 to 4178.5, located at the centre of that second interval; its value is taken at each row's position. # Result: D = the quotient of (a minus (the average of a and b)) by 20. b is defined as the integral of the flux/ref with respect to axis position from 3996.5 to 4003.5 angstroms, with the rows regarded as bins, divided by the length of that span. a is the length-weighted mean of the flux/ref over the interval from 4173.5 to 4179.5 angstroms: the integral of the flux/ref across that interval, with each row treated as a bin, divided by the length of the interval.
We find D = -0.0003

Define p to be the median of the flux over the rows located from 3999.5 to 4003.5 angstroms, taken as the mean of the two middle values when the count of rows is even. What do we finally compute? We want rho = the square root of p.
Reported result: 4.37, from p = 19.1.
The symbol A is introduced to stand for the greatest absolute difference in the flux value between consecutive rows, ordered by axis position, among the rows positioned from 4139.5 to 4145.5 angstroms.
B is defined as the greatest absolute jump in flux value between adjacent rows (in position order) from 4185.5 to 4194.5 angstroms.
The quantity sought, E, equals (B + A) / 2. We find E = 1.7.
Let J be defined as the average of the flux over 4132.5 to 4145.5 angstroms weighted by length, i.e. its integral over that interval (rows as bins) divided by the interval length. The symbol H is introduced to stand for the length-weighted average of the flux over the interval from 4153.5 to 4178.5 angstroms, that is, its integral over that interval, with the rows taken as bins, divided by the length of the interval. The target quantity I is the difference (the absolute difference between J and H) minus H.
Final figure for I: -18.5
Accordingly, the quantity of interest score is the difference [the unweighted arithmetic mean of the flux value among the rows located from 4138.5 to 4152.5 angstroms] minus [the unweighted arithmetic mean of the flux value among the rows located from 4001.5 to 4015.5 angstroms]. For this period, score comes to -0.4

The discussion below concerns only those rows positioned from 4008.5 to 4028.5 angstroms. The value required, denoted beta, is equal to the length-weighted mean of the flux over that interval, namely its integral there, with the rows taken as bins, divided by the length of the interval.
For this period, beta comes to 18.7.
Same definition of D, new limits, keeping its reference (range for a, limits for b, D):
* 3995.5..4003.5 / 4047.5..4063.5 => -0.0023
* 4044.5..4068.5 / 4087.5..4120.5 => 0.0034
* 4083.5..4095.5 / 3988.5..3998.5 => -0.0004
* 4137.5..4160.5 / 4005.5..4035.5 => 0.0002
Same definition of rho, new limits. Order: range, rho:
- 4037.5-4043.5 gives 4.22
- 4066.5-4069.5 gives 4.43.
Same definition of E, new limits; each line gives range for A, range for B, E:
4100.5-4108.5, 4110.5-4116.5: 1.9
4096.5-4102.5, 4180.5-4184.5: 1.4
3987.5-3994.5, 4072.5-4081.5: 1.5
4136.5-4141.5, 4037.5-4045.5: 2.6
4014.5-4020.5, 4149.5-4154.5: 1.8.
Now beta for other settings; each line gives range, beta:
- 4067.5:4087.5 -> 18.5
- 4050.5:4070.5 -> 19.9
